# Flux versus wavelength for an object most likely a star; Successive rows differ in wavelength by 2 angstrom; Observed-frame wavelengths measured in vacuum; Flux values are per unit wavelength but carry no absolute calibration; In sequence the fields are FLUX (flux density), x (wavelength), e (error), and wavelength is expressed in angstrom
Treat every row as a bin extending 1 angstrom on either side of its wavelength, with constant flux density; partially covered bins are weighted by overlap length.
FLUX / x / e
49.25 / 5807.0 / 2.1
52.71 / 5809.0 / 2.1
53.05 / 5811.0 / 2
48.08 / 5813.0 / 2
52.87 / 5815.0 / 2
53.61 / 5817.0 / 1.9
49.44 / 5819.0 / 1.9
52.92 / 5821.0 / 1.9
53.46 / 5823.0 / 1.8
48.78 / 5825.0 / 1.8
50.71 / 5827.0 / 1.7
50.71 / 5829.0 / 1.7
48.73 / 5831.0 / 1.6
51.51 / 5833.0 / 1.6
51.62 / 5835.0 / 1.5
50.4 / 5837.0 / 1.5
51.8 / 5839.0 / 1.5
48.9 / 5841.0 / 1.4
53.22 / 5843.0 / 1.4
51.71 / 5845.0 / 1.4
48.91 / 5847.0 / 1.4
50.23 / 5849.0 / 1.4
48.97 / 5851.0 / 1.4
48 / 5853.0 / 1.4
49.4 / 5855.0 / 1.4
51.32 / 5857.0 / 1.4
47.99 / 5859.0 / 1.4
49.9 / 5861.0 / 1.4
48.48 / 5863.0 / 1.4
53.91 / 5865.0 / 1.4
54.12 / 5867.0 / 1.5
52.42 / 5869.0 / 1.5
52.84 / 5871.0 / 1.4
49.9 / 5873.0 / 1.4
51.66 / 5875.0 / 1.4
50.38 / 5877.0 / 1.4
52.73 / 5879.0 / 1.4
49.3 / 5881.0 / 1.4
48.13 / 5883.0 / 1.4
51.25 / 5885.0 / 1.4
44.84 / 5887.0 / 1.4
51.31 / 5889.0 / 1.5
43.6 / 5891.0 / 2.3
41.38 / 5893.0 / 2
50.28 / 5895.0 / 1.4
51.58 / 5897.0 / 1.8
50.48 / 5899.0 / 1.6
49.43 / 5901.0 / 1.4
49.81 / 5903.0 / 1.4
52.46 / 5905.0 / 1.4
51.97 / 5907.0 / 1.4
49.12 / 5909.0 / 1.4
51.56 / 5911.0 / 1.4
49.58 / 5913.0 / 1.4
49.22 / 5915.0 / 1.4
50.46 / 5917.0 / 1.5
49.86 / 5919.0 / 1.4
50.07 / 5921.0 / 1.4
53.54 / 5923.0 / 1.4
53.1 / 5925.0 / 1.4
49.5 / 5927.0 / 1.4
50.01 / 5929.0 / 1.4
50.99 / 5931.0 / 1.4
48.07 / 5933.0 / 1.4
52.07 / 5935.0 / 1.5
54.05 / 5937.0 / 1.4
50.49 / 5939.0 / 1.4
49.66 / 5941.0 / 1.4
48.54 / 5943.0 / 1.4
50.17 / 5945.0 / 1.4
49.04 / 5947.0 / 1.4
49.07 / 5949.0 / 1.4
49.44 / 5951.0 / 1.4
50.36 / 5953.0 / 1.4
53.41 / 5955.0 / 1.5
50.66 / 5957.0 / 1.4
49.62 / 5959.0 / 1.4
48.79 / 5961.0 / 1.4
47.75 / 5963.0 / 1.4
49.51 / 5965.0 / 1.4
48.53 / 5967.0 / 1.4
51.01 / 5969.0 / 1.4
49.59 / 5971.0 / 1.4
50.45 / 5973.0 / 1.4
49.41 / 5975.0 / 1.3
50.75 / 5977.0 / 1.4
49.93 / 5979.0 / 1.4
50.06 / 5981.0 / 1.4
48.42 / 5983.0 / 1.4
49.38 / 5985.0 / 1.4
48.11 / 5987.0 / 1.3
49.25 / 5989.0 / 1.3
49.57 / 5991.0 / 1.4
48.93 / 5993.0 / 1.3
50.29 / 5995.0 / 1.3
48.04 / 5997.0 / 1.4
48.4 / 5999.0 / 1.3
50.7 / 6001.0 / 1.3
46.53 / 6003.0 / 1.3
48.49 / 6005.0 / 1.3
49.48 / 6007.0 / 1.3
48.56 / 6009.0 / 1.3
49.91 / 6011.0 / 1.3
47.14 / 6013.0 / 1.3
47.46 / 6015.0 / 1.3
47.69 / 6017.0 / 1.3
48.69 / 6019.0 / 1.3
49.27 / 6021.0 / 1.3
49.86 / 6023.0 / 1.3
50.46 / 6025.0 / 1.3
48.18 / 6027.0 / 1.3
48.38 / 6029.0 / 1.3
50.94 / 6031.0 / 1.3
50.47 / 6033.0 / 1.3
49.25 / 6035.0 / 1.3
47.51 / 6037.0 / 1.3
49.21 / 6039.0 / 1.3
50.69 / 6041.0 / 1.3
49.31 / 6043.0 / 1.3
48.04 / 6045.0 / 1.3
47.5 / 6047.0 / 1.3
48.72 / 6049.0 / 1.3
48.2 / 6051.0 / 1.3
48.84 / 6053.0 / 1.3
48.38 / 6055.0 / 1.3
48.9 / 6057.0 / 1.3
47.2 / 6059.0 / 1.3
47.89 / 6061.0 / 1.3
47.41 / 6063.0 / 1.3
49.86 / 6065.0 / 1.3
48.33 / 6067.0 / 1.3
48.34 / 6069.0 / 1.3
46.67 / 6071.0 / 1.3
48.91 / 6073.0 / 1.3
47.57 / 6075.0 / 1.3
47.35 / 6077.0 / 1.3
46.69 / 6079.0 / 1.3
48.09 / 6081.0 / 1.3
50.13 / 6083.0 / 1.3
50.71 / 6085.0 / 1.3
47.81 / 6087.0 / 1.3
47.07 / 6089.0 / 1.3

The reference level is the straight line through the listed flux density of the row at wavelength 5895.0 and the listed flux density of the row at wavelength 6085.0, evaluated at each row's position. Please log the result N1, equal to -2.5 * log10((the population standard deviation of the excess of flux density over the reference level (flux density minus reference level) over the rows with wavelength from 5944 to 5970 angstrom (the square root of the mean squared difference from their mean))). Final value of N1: -0.33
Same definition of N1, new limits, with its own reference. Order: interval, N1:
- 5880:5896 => -1.37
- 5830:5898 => -1.08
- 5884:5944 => -1.06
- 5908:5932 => -0.36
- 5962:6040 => -0.12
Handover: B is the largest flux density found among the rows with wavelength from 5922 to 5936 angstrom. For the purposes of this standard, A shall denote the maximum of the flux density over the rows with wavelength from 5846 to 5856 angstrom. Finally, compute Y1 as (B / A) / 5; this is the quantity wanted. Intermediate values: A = 50.23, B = 53.54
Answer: 0.213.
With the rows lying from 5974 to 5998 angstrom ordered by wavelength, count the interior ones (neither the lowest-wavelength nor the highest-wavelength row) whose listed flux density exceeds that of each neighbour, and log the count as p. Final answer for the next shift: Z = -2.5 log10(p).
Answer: -1.7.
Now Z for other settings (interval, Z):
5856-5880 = -1.5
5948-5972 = -1.2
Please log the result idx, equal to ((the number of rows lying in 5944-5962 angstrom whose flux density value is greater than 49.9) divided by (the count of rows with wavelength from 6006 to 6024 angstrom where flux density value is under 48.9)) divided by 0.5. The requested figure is 1.6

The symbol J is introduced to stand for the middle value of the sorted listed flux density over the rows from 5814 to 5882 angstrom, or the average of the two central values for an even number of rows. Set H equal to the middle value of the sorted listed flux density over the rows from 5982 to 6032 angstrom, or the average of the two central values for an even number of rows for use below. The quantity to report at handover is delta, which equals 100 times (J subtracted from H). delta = -202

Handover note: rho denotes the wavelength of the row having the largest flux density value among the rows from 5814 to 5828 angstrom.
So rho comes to 5817.0 angstrom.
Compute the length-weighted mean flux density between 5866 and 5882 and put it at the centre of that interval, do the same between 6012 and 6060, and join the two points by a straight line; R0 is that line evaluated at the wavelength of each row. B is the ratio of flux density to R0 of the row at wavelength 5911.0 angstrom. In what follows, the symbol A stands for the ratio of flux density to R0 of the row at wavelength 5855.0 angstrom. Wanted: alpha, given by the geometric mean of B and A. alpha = 0.98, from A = 0.95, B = 1.011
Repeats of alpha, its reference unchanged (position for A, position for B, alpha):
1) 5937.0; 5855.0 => 1.01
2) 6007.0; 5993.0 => 1.00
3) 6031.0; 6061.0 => 1.02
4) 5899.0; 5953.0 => 0.99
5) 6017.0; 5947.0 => 0.97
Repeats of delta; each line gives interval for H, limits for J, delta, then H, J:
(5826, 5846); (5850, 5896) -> 121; 51.1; 49.9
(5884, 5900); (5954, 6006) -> 92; 50.4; 49.5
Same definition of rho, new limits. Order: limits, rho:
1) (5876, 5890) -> 5879.0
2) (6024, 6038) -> 6031.0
